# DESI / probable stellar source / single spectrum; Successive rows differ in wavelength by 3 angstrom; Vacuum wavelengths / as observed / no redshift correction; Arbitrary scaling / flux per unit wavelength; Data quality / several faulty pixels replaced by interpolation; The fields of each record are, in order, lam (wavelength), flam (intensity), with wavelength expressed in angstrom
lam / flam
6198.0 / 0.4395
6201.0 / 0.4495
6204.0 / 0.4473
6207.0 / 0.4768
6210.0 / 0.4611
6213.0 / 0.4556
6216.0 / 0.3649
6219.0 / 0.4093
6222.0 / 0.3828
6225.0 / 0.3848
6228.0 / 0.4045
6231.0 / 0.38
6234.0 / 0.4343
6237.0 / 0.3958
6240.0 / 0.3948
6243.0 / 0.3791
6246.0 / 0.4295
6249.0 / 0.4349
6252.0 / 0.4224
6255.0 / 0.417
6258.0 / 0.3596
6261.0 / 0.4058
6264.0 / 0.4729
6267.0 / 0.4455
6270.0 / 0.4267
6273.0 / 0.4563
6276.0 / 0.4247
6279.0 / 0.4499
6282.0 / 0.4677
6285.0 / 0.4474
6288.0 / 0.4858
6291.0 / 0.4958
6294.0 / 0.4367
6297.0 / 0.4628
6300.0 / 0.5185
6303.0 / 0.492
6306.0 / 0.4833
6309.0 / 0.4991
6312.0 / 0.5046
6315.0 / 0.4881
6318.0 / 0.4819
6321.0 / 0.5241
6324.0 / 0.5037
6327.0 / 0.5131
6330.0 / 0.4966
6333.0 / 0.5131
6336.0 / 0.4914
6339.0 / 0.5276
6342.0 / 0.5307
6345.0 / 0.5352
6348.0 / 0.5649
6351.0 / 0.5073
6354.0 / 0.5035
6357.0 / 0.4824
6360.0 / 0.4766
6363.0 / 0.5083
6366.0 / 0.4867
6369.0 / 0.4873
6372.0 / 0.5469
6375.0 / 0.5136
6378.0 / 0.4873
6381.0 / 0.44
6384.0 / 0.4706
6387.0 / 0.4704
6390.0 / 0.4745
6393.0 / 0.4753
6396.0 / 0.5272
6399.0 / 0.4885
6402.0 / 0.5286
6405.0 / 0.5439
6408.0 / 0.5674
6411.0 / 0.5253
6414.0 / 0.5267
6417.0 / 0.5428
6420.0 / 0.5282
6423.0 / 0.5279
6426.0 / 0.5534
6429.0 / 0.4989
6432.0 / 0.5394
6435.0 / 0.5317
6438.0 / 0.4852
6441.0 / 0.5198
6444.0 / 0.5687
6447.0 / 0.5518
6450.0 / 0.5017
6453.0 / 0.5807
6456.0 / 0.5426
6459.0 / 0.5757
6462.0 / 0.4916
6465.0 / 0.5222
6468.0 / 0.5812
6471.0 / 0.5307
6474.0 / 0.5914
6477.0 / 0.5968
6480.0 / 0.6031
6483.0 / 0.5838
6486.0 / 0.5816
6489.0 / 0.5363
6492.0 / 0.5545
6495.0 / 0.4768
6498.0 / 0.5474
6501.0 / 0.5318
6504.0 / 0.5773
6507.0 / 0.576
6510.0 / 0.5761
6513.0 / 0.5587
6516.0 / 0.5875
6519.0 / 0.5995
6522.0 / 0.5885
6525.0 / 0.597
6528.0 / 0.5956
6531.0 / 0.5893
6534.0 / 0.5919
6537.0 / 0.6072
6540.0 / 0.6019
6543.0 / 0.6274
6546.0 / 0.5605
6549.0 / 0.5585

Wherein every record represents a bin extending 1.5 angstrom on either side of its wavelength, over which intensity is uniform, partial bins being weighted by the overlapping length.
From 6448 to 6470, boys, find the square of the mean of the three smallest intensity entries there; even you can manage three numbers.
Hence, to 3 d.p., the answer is 0.255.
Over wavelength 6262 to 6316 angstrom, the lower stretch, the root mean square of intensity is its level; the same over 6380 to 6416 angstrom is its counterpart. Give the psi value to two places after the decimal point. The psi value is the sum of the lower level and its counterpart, 0.98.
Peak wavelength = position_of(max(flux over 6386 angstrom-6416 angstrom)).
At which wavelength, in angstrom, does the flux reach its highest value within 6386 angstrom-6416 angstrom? 6408.0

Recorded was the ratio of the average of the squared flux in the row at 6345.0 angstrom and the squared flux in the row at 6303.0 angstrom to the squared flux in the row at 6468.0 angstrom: 0.78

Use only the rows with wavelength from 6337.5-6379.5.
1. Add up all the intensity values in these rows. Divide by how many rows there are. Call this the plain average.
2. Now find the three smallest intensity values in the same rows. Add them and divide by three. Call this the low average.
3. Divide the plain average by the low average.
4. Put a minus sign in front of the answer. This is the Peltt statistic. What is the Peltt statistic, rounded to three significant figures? -1.06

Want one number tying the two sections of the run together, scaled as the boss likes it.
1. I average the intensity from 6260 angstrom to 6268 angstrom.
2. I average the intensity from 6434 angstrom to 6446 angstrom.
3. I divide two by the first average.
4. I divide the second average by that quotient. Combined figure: 0.12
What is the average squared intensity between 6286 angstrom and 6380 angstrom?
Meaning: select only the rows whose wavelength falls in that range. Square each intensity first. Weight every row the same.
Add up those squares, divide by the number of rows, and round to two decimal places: 0.25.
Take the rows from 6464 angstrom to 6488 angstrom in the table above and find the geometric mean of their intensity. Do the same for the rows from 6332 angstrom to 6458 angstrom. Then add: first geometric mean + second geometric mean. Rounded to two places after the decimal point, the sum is 1.09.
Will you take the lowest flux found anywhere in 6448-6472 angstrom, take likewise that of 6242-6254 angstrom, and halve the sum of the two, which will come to 0.435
